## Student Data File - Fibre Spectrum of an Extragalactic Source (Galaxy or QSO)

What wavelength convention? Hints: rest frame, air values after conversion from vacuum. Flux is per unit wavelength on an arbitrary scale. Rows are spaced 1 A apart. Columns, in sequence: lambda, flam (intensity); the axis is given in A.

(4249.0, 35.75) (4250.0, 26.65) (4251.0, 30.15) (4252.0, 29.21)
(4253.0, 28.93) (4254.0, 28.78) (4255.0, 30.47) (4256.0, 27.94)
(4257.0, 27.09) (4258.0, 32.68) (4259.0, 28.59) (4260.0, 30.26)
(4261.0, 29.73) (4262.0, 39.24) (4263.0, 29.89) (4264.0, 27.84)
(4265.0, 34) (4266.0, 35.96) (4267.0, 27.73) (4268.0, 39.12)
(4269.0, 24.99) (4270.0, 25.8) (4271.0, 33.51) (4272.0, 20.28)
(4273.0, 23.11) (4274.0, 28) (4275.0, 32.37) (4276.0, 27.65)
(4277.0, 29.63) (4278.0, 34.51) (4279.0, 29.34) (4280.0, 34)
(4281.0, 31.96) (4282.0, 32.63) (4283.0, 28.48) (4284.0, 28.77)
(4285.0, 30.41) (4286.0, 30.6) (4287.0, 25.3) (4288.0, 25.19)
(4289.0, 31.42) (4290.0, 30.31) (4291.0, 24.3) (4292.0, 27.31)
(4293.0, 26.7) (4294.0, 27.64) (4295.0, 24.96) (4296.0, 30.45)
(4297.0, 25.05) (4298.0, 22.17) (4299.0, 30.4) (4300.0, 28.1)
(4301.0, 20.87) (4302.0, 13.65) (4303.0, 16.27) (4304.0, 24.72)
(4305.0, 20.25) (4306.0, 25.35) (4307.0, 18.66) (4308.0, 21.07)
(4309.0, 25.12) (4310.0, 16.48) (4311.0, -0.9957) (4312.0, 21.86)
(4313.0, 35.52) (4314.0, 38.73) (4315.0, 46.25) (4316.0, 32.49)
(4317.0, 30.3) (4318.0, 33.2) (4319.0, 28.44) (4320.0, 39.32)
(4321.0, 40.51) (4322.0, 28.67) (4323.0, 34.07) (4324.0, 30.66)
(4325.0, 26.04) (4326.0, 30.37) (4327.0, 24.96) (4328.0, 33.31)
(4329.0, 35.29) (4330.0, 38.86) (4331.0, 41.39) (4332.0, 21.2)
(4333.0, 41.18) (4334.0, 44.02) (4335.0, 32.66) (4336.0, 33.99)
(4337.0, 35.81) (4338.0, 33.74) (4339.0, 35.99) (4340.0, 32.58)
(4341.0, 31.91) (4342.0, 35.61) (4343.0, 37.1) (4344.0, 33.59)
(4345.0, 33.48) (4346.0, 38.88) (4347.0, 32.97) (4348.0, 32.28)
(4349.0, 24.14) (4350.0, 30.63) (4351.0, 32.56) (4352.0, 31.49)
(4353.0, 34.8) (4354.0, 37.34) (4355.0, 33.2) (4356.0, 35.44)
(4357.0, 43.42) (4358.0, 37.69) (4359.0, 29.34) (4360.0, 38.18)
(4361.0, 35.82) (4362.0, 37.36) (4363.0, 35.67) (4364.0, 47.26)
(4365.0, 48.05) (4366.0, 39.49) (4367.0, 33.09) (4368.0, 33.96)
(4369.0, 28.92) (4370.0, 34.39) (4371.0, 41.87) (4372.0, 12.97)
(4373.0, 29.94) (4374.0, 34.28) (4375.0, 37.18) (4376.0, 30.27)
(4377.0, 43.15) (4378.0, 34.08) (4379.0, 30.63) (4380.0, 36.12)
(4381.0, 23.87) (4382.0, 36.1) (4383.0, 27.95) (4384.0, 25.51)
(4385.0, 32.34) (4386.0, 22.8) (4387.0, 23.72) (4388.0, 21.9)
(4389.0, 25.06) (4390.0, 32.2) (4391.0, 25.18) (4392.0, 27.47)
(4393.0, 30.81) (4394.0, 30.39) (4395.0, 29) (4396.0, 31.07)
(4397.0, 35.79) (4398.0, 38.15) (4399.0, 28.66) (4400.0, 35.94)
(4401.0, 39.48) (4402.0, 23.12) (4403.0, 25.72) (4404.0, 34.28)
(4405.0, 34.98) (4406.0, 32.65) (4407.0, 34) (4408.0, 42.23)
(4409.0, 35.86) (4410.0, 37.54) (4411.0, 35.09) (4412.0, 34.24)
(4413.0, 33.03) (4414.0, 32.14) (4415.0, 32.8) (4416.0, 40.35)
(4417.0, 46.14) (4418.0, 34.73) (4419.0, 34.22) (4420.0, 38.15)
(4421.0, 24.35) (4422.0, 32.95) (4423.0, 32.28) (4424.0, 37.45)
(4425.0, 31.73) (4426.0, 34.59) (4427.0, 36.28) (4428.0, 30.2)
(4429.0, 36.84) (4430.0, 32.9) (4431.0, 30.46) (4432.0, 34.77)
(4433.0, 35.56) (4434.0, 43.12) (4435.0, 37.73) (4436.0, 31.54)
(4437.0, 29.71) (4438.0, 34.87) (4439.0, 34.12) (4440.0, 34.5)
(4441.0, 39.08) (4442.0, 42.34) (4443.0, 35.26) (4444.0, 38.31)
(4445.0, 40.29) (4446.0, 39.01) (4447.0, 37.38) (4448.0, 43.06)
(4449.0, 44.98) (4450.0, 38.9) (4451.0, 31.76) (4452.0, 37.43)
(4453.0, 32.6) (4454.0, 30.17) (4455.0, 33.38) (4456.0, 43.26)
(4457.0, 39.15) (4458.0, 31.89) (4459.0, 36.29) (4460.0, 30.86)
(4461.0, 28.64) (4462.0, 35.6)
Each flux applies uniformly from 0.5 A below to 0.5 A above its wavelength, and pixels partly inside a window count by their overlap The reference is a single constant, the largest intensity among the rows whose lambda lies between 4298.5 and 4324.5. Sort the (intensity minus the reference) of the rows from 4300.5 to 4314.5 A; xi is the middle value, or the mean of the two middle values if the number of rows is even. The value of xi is -25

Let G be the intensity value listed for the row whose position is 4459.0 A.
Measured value 36.29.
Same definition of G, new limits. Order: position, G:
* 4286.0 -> 30.6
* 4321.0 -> 40.51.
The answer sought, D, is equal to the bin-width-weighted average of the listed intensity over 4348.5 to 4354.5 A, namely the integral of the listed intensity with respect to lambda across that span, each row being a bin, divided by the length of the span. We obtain 32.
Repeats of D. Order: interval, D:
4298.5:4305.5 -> 22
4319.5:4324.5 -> 35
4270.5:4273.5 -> 26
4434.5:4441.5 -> 35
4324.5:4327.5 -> 27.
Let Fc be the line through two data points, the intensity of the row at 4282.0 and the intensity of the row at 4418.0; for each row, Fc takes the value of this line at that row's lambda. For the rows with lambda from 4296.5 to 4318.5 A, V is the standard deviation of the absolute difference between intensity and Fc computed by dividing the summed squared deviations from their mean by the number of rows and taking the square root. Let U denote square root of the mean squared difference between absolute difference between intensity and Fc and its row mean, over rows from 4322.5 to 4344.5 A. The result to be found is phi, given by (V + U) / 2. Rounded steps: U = 3.6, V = 7.4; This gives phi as 5.5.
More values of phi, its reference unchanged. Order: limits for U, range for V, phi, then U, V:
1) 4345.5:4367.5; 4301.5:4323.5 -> 5.8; 3.9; 7.6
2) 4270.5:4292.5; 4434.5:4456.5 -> 2.9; 3.2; 2.6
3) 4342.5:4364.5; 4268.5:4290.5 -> 3.2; 3.3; 3.2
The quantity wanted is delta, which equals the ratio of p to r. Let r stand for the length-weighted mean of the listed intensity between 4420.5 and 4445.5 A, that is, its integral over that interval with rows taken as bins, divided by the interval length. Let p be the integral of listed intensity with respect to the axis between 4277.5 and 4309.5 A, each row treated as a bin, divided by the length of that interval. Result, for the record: 0.76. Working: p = 26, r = 34.8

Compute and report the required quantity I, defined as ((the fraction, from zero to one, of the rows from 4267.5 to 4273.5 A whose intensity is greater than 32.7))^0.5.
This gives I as 0.58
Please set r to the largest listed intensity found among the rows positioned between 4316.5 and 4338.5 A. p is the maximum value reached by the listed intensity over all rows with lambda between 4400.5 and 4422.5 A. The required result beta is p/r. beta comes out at 1.05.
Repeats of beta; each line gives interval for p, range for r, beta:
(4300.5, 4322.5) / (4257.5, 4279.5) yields 1.18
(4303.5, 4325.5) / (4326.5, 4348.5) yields 1.05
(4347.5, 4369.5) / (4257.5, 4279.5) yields 1.22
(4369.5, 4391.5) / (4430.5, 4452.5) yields 0.96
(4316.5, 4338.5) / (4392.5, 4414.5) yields 1.04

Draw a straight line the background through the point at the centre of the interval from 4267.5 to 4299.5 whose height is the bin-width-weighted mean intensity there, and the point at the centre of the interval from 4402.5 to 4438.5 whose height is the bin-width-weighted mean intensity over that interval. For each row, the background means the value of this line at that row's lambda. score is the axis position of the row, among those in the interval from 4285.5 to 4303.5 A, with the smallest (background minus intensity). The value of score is 4289.0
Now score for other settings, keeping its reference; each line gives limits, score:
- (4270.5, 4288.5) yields 4278.0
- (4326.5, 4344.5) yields 4334.0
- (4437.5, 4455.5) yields 4449.0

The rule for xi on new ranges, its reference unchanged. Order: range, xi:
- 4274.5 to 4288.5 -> -16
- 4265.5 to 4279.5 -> -18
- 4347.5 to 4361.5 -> -12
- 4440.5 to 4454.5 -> -8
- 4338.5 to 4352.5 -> -13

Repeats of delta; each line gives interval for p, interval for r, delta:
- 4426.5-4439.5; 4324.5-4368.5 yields 0.99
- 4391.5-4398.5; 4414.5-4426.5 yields 0.91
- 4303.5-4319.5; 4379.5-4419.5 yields 0.81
